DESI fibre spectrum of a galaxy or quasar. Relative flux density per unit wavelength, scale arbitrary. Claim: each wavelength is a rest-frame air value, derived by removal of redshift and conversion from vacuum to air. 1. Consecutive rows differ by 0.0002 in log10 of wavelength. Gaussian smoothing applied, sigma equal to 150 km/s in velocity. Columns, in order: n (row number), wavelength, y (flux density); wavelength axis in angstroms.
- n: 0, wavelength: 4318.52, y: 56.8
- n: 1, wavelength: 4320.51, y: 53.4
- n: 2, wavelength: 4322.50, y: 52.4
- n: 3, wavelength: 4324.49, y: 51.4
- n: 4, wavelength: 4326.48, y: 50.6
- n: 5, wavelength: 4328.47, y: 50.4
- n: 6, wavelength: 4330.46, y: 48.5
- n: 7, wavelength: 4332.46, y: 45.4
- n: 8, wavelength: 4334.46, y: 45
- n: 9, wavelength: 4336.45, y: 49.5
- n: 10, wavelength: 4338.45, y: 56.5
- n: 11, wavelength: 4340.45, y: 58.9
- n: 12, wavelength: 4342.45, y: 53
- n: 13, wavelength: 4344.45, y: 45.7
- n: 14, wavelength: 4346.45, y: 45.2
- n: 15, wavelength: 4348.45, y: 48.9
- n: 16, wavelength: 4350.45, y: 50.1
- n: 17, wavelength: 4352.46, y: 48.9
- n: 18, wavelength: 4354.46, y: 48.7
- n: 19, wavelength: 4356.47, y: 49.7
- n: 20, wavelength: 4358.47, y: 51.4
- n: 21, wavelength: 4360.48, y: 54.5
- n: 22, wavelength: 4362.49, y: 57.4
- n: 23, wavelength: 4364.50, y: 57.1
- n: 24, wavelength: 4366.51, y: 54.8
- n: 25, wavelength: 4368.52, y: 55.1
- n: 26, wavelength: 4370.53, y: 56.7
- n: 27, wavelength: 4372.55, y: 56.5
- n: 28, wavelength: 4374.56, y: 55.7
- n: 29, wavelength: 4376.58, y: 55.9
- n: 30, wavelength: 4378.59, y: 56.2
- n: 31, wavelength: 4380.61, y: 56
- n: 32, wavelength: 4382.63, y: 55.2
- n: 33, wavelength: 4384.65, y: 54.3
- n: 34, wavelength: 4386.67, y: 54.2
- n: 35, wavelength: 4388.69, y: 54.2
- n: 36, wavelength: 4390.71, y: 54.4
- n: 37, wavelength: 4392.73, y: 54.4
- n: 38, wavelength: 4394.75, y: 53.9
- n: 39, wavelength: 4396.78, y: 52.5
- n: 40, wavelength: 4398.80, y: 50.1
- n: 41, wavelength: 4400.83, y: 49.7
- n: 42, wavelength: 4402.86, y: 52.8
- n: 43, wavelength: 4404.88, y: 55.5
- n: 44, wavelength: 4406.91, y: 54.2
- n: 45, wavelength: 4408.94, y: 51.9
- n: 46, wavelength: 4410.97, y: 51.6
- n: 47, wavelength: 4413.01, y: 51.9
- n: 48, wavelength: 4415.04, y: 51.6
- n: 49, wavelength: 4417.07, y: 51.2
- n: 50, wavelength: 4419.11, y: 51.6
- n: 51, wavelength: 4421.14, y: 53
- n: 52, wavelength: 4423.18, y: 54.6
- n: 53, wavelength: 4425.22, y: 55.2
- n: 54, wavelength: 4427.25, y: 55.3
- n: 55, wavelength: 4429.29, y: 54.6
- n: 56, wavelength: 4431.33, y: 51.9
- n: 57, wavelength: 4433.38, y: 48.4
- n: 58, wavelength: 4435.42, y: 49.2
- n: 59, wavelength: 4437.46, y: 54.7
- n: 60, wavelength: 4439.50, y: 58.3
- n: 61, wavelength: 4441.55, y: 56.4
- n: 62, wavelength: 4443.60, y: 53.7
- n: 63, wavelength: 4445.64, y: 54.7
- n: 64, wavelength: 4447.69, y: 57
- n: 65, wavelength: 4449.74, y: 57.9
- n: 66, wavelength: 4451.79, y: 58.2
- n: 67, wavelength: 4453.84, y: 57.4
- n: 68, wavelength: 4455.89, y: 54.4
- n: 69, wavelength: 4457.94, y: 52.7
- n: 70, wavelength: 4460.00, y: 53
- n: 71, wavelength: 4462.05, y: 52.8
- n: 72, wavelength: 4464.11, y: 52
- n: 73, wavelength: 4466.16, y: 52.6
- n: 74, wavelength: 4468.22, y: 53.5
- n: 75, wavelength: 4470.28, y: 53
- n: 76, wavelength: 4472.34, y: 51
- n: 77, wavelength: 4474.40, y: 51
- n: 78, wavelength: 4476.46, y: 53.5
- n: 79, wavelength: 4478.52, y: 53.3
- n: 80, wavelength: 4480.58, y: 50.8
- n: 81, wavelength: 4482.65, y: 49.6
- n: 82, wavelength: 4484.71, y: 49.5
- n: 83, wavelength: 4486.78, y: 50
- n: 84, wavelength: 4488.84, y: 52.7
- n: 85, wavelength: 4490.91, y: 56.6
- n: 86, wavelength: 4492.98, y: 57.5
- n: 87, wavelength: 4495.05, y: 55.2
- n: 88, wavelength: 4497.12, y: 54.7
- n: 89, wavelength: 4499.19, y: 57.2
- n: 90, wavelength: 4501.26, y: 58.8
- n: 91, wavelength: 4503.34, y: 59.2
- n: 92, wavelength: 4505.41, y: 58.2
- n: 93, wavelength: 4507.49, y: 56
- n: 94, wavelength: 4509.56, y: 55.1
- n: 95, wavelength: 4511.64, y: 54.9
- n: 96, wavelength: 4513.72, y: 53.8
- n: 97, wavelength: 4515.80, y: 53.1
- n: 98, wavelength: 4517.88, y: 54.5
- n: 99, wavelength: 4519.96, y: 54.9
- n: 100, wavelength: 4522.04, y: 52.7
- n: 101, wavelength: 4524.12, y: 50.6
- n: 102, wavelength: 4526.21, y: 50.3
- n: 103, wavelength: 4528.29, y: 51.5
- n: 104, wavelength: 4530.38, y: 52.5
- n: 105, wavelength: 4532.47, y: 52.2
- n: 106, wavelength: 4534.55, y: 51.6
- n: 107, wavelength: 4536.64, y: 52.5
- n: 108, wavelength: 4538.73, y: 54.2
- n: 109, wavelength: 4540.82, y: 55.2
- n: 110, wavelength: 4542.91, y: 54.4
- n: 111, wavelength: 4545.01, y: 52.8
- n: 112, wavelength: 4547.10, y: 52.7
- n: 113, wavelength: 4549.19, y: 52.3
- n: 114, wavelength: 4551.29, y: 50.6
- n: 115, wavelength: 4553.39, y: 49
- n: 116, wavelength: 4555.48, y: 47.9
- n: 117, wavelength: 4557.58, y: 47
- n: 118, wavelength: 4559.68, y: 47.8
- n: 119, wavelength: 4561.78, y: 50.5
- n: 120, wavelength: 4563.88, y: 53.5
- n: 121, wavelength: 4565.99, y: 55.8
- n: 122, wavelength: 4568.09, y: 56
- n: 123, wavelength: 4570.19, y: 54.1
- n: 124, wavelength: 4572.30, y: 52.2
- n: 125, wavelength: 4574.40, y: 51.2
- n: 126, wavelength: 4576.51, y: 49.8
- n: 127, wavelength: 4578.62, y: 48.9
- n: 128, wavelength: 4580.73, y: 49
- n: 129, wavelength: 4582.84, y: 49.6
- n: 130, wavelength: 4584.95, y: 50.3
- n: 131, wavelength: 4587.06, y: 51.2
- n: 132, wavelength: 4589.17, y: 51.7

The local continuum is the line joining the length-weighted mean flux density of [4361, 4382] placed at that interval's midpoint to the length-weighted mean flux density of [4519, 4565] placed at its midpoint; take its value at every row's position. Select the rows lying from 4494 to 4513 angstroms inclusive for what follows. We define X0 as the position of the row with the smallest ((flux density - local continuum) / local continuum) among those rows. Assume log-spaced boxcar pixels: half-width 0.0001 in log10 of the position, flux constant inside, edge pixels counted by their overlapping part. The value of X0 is 4497.12 angstroms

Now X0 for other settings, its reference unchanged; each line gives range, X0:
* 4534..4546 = 4534.55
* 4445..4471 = 4464.11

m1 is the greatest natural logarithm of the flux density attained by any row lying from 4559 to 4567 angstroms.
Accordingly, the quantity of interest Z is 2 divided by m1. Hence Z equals 0.497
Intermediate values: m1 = 4.02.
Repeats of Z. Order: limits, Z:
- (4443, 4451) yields 0.493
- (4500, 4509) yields 0.490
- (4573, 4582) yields 0.508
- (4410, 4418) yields 0.506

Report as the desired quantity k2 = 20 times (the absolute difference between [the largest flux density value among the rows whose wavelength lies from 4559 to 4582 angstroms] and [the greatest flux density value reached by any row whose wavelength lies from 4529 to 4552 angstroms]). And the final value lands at 16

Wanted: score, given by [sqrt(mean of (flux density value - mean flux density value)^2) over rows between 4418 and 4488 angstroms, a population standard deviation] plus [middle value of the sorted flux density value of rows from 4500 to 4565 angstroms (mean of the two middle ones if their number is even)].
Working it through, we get 55.3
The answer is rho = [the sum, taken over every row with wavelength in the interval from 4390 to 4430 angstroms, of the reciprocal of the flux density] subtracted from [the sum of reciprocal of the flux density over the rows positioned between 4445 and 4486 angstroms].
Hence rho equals -0.0024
